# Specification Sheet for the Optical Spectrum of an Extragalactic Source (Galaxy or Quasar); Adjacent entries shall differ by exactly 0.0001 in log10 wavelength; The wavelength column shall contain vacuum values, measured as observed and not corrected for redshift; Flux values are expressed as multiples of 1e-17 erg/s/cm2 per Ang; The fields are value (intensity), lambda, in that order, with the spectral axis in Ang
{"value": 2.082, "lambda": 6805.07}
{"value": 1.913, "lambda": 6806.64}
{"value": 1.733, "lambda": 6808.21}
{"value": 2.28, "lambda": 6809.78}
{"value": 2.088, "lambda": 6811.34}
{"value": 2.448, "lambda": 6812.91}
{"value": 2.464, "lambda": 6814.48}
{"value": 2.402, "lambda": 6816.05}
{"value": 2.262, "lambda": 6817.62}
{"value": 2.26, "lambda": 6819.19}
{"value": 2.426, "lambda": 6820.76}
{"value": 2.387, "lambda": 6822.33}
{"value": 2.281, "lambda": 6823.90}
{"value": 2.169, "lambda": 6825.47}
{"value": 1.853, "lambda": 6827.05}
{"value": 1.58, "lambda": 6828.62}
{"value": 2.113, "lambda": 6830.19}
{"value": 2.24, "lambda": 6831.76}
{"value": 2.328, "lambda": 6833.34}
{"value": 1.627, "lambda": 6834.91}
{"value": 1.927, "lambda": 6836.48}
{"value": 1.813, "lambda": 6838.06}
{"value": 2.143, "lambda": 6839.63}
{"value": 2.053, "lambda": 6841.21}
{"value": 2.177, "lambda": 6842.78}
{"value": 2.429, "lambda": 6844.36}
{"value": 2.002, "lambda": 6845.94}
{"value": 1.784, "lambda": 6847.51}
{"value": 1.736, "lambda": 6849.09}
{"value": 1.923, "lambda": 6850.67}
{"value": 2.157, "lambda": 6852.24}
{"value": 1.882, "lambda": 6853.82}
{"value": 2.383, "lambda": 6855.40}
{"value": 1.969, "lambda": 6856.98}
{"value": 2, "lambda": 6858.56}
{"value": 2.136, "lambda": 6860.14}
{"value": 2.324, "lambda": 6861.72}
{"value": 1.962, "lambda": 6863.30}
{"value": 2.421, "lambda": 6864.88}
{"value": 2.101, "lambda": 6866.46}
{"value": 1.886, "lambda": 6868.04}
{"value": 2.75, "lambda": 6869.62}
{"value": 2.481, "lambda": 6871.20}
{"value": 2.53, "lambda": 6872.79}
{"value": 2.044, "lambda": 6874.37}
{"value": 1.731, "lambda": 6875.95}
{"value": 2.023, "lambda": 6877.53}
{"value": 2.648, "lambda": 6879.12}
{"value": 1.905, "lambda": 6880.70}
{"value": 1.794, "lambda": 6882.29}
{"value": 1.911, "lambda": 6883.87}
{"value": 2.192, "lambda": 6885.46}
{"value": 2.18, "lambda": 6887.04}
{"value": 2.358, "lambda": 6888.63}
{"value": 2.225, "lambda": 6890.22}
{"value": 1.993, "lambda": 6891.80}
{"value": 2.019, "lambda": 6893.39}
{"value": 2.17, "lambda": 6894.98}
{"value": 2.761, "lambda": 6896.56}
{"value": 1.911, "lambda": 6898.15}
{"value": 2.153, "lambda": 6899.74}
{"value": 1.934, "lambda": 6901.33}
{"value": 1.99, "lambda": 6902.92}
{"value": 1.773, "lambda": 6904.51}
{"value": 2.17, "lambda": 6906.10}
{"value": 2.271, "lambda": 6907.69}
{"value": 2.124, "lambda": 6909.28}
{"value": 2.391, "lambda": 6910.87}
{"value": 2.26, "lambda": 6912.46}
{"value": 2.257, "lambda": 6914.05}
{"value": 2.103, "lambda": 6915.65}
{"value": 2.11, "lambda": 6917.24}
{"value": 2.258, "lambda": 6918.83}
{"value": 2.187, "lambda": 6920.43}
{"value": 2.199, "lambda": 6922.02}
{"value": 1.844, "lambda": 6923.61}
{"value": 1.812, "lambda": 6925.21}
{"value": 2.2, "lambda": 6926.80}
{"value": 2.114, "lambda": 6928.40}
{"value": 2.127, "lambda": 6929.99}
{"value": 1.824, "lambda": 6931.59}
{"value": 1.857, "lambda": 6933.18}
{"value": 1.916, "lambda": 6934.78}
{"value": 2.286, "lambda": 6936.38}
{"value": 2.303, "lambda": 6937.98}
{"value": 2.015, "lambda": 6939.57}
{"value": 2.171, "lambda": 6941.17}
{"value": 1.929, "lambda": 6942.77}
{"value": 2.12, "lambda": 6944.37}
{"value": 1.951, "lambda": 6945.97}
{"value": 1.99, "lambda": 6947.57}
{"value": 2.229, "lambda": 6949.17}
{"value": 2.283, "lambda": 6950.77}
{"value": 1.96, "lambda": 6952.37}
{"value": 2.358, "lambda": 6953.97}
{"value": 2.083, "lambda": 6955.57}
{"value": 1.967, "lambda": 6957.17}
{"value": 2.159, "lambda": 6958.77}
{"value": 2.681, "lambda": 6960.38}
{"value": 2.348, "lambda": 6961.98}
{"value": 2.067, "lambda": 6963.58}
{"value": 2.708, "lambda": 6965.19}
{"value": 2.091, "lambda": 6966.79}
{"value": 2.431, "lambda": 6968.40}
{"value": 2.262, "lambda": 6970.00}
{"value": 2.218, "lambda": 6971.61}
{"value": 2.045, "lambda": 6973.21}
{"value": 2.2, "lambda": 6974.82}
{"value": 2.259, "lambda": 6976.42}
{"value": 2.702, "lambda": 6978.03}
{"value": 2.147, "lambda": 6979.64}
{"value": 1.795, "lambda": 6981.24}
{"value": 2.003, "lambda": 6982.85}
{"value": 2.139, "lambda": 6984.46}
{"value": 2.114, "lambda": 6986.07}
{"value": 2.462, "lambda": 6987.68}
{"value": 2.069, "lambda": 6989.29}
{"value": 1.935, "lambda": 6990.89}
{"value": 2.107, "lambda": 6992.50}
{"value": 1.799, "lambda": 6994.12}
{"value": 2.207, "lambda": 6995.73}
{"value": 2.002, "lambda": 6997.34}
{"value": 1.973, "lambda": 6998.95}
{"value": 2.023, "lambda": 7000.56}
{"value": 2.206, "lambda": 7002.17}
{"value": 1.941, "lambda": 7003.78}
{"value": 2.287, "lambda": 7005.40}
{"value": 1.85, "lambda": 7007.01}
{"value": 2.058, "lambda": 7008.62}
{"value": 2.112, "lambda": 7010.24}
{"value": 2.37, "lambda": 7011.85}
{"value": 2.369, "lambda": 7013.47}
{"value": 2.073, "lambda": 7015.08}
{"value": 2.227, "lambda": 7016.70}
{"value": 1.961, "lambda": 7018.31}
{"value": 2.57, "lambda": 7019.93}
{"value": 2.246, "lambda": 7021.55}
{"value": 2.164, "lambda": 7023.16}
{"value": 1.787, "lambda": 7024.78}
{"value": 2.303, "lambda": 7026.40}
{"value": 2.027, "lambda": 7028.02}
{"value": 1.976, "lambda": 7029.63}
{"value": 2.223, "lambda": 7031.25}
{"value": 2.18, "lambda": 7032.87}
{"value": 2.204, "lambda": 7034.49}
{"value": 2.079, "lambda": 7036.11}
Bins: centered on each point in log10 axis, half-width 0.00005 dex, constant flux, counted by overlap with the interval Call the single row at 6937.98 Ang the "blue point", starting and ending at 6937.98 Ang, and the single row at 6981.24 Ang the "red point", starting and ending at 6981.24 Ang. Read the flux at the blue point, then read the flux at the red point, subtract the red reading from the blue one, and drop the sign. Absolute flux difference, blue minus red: 0.51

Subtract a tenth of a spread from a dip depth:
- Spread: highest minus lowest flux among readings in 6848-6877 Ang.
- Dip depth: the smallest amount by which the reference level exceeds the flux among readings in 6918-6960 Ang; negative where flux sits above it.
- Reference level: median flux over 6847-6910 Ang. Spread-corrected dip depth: -0.39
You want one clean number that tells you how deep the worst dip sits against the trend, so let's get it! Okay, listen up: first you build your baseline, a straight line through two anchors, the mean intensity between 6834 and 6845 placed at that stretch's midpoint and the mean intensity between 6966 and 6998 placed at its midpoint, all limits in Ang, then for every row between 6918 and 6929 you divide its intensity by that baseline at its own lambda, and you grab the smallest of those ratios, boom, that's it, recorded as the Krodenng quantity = 0.863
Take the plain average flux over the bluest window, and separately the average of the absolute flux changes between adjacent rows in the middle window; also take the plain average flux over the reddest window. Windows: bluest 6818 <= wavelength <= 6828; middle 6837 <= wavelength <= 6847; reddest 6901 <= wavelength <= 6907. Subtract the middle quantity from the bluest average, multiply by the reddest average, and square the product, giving 15.2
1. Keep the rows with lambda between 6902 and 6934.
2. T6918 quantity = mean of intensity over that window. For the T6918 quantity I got 2.09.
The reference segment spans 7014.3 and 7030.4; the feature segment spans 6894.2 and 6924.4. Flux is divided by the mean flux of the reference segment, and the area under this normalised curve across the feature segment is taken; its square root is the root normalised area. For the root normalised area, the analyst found 5.52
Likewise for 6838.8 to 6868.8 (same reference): 5.40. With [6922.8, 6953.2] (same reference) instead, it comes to 5.40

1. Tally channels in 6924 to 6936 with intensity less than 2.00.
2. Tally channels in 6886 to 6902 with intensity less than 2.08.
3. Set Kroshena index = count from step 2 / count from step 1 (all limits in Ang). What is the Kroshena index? 1.0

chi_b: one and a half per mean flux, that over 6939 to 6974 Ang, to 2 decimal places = 0.69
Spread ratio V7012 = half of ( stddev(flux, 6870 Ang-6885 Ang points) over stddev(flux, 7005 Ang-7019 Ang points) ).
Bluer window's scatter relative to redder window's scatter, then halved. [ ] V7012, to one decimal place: 0.9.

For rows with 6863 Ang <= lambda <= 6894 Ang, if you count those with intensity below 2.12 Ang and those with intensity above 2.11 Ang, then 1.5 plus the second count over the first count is 2.32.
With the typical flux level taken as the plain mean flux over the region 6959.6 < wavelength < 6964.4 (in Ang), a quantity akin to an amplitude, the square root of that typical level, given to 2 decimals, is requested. 1.54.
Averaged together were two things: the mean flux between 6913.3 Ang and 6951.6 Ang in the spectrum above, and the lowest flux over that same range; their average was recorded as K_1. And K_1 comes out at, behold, 1.95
